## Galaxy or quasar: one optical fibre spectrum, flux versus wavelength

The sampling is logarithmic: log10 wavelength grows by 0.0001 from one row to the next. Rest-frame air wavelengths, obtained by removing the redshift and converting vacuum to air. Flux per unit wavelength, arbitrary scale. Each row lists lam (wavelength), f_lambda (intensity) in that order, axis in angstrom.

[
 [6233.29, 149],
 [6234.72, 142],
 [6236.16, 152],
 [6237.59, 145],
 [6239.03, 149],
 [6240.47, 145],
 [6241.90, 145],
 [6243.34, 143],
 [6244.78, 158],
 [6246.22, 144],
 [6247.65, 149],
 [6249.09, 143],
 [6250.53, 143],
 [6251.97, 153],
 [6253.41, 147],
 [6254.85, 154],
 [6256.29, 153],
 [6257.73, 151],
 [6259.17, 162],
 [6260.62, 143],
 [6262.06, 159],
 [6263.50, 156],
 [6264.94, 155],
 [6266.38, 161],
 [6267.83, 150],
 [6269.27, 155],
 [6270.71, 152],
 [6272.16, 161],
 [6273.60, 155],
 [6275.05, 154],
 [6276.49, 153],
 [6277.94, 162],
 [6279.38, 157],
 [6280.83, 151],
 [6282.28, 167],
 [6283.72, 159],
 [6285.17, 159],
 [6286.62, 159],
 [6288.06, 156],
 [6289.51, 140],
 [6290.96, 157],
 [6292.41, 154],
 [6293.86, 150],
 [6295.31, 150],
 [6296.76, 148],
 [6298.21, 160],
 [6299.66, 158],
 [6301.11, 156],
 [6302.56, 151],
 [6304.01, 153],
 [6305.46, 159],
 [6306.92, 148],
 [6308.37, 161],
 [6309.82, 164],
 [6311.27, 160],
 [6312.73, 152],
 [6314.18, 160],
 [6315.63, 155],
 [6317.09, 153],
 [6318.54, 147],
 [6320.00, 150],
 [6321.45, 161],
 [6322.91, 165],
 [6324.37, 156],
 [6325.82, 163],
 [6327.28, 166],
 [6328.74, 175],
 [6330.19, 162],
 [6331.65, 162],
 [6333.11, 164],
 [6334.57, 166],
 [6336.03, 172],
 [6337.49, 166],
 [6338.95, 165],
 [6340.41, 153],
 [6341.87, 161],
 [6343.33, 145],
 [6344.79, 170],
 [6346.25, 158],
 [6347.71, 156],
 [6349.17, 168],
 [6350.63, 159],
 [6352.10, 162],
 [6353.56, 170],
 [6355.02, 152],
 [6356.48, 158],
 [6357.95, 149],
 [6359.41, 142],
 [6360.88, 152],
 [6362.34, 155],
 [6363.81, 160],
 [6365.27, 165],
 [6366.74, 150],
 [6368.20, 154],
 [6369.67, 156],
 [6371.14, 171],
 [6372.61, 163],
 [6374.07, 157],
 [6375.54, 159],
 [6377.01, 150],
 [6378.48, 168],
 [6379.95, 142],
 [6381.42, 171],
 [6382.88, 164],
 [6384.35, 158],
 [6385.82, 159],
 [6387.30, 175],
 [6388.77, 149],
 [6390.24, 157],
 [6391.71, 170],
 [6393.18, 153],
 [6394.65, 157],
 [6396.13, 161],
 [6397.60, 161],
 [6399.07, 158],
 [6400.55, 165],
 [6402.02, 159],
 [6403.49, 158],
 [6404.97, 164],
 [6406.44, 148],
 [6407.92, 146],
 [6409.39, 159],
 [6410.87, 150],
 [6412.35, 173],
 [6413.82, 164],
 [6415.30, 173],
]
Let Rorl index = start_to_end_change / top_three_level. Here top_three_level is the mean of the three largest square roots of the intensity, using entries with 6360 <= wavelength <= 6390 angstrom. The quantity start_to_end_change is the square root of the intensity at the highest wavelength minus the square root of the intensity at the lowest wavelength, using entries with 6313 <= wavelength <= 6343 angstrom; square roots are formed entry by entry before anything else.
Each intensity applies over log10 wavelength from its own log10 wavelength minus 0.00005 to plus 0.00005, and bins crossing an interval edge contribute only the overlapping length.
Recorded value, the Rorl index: 0.003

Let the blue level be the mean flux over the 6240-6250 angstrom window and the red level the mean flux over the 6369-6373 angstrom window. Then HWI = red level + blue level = 310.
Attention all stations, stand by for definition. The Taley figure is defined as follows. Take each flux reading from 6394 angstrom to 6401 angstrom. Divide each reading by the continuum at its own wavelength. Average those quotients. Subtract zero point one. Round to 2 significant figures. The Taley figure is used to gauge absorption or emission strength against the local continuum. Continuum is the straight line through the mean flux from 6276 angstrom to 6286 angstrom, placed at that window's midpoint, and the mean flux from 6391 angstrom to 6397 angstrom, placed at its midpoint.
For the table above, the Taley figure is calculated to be 0.90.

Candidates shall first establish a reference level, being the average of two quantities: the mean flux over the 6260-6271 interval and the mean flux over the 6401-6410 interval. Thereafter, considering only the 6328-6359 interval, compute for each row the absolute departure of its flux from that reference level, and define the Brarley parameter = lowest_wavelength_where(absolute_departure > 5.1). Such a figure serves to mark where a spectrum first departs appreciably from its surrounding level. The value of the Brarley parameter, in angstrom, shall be 6328.74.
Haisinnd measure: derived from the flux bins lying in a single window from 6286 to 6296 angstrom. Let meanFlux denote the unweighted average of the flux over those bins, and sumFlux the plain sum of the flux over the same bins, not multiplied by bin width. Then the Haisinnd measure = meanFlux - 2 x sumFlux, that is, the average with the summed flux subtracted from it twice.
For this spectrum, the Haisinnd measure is -1980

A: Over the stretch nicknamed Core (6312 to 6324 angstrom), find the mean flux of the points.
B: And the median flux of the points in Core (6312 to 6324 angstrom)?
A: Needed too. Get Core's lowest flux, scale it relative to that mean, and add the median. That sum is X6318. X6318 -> 155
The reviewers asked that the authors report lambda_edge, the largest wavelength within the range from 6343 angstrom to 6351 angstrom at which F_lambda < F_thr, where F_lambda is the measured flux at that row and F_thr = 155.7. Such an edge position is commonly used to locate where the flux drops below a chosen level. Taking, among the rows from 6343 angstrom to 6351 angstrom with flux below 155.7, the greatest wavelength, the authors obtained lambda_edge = 6343.33 angstrom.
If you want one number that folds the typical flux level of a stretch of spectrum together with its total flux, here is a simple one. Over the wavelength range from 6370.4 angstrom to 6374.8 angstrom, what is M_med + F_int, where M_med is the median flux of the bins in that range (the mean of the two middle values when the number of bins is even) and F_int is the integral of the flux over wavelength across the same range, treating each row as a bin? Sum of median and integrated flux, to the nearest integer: 883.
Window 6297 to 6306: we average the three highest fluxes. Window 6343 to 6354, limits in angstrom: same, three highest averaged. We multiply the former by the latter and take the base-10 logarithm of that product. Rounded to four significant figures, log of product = 4.430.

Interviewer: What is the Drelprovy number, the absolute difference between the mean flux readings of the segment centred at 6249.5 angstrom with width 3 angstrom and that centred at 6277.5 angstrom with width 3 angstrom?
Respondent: 14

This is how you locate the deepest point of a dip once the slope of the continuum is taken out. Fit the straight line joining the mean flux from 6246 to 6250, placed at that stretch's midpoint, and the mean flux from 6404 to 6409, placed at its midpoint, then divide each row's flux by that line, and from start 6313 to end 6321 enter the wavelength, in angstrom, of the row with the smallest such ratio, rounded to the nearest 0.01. 6318.54 angstrom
